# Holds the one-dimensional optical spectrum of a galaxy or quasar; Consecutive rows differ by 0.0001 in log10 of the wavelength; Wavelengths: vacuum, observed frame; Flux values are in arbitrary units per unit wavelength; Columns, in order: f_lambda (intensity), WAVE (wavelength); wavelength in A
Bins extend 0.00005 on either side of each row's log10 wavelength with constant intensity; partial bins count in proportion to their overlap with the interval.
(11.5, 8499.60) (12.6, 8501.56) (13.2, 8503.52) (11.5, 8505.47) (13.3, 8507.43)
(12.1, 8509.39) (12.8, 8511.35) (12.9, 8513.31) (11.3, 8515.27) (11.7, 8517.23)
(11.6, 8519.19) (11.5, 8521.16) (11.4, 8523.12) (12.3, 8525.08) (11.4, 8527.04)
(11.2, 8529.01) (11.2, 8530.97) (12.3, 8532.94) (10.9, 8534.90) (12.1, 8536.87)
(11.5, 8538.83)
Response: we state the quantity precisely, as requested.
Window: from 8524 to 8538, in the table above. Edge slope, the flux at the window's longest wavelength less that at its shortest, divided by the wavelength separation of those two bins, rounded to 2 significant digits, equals -0.017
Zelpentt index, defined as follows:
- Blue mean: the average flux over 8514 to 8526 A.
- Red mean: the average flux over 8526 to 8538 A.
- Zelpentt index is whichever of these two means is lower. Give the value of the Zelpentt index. 11.5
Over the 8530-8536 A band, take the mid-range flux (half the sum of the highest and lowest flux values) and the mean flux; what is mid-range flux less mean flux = 0.13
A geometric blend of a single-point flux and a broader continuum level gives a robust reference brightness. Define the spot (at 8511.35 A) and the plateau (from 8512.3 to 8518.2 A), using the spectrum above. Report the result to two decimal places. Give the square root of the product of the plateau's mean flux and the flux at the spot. 12.38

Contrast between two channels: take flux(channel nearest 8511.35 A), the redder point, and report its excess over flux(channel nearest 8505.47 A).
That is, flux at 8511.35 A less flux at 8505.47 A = 1.3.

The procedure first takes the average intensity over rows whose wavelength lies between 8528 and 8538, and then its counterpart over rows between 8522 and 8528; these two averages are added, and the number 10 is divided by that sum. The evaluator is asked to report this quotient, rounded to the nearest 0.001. 0.430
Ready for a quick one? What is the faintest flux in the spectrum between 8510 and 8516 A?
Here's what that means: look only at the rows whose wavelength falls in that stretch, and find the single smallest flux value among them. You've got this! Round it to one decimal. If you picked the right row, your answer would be 11.3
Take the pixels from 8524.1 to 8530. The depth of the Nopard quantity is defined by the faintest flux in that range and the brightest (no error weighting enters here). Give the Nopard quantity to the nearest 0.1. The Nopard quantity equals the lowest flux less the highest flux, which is -1.1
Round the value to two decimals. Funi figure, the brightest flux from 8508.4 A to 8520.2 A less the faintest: 1.60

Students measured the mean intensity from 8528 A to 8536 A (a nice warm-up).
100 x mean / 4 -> 285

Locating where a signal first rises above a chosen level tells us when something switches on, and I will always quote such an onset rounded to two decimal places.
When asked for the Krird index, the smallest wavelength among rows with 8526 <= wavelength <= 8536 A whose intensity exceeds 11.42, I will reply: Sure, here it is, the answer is 8532.94 A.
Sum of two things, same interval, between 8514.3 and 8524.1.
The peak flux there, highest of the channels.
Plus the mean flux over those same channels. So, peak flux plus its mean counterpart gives 23.2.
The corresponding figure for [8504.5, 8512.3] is 25.7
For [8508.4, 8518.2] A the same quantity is 25.1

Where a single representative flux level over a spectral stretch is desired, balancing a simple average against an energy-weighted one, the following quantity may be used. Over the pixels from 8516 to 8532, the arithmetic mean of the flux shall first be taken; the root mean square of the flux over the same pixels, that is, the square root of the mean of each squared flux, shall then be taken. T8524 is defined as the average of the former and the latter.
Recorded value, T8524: 11.54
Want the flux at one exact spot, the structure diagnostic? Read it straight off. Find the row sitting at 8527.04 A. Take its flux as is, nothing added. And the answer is 11.4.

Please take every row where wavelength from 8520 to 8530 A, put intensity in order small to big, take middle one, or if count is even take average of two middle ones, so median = 11.4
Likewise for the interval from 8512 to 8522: 11.6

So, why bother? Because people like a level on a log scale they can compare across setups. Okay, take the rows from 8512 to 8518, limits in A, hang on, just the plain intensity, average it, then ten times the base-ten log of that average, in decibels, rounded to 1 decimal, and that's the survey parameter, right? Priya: 10.8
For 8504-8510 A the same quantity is 10.9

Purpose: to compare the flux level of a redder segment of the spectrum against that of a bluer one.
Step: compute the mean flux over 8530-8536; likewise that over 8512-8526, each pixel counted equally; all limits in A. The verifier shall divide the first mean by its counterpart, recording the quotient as 0.97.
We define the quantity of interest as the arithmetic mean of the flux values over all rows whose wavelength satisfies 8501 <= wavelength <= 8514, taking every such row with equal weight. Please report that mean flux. 12.6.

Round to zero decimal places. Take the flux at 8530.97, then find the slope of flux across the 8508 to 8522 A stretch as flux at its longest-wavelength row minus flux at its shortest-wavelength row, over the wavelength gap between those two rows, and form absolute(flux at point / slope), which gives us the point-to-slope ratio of 220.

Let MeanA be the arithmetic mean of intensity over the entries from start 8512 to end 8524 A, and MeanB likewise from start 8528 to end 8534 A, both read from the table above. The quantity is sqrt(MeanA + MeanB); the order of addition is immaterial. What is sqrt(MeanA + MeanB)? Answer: 4.83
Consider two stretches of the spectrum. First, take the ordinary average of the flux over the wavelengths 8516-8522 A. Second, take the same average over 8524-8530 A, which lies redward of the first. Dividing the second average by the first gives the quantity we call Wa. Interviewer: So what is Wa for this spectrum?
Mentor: 1.00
